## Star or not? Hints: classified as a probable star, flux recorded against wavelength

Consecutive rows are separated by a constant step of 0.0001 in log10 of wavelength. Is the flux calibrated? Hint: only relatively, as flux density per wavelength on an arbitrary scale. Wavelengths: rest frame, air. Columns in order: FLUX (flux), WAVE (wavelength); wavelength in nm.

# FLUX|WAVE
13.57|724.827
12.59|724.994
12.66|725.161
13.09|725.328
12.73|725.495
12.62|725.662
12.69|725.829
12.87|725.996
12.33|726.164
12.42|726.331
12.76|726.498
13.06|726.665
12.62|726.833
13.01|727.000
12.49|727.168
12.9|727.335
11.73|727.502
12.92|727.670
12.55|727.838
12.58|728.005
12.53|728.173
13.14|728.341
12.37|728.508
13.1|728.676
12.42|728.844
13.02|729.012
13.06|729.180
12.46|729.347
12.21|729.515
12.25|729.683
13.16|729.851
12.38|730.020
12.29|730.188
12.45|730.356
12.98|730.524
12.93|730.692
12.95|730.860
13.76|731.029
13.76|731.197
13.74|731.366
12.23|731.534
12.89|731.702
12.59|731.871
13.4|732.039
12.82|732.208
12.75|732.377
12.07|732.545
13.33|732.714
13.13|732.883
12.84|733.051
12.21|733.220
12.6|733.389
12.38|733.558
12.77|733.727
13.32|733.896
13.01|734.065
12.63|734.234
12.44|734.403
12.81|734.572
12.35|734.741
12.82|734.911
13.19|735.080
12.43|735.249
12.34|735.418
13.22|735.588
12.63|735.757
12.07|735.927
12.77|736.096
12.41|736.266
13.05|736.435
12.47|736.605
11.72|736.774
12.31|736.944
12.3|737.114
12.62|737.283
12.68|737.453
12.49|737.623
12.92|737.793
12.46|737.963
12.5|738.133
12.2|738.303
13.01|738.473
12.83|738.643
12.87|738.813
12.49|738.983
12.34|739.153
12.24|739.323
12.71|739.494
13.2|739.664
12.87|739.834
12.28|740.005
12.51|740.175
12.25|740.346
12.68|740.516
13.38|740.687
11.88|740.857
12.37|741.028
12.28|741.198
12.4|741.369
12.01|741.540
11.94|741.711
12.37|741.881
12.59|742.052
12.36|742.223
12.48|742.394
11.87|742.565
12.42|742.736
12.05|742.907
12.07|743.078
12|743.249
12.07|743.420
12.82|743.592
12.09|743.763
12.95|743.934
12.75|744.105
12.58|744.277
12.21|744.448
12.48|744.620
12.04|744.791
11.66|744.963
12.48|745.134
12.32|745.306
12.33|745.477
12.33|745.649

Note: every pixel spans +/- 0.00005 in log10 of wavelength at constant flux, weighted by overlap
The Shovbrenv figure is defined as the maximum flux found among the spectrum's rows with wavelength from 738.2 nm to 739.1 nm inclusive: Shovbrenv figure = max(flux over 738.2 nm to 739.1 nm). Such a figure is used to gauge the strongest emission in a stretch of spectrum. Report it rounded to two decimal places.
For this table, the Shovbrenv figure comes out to 13.01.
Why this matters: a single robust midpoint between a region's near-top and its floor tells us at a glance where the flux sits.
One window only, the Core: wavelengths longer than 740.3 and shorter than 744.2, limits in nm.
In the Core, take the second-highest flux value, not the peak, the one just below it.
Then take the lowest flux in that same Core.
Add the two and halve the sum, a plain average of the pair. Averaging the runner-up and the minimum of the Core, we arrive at 12.41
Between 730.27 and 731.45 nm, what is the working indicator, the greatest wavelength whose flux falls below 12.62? 730.356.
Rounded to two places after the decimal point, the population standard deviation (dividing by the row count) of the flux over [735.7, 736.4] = 0.26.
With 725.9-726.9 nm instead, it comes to 0.25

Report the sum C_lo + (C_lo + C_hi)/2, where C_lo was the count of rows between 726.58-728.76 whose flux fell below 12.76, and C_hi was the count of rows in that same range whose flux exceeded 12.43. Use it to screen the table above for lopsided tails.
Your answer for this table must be 16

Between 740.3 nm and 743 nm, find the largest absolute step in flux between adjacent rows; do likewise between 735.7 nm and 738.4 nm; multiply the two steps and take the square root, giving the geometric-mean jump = 1.06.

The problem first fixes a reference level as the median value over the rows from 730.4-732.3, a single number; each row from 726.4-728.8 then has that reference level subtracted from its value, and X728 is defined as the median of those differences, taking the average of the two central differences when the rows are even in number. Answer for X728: -0.3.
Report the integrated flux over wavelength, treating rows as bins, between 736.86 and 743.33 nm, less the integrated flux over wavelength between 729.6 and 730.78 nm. 66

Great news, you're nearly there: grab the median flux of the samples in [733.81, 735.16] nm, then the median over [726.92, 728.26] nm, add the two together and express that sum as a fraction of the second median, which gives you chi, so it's 2.020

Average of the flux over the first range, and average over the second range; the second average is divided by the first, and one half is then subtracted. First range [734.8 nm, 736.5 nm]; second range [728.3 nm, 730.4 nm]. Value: 0.496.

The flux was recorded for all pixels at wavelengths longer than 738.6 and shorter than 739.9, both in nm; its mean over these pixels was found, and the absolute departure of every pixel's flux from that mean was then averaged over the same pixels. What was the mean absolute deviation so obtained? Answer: 0.25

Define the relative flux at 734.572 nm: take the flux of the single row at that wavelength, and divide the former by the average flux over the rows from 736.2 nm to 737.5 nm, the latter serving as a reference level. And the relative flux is 1.03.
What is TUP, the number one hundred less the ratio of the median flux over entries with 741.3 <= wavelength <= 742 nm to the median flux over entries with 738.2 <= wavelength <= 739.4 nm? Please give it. 99.02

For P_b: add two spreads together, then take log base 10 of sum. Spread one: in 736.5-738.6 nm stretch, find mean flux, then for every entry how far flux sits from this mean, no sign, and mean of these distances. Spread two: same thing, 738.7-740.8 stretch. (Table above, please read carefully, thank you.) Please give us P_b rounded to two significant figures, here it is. -0.28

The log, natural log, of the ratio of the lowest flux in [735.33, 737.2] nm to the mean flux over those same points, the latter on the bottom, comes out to -0.063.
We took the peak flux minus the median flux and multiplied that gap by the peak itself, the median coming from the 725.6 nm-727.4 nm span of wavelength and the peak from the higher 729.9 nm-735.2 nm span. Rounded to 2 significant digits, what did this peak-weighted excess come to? 15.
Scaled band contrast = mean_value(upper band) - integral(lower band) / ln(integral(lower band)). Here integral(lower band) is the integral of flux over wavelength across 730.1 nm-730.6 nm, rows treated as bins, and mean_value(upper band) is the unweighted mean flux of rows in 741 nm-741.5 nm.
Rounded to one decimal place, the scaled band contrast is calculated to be 8.9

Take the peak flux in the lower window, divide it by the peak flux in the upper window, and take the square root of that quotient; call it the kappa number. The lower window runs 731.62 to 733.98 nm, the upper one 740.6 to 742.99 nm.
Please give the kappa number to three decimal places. 1.001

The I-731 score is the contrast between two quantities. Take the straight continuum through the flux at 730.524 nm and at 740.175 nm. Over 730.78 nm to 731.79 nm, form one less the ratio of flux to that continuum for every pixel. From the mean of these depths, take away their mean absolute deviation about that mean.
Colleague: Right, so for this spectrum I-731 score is -0.062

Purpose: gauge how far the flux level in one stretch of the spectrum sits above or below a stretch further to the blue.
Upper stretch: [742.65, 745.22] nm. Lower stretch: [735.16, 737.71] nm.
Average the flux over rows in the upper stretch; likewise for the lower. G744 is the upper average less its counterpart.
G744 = -0.19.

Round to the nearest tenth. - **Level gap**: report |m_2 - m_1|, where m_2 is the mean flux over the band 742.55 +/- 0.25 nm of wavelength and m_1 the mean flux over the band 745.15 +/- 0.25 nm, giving 0.1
